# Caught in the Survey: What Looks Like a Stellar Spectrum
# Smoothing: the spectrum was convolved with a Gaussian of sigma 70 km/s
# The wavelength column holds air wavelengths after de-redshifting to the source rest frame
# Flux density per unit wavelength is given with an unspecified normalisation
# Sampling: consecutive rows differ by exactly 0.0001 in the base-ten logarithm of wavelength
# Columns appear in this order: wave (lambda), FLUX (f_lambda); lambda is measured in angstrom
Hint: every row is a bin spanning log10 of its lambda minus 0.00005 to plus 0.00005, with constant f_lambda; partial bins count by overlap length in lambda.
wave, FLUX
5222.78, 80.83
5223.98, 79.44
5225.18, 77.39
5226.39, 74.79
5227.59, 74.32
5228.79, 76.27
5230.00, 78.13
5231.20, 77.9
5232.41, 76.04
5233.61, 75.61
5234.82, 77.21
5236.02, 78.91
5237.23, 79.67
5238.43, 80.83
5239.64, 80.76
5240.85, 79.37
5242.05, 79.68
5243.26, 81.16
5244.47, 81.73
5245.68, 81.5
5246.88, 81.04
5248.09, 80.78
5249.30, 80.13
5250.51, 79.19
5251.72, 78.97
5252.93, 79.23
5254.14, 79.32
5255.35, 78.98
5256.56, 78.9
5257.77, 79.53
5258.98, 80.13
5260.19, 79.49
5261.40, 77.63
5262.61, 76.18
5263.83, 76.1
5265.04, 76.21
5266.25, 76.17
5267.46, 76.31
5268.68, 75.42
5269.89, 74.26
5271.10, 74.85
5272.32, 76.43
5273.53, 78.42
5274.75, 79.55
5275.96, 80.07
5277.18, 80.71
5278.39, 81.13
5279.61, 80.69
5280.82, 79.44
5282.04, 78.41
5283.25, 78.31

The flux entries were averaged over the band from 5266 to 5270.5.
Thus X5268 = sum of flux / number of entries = 75.5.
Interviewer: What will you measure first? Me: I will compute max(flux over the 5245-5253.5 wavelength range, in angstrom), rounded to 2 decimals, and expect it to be 81.50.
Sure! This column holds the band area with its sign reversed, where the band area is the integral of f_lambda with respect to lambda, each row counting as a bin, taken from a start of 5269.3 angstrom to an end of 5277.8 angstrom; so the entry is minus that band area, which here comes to -661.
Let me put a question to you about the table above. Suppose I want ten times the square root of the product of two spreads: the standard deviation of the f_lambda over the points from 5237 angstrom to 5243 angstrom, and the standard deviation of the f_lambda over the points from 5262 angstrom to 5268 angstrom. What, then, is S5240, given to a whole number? 2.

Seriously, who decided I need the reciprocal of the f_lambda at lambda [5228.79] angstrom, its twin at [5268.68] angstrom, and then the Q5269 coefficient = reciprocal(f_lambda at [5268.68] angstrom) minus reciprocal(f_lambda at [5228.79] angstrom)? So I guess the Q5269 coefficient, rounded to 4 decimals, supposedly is 0.0001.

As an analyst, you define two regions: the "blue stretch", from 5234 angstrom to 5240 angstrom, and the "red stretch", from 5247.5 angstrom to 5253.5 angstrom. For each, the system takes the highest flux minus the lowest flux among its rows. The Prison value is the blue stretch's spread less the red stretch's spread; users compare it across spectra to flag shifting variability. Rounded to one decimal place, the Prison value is 1.8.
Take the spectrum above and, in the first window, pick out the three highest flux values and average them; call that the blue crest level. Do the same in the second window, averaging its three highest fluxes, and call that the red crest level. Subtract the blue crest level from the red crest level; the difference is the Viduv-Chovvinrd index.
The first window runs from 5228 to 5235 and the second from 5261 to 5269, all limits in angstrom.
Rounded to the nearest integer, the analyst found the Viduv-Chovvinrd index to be -1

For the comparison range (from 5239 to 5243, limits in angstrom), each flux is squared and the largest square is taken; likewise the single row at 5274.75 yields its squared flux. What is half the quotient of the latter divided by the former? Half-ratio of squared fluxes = 0.485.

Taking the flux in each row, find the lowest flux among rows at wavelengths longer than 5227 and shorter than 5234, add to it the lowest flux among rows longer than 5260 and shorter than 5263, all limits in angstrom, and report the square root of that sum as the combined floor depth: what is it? 12.3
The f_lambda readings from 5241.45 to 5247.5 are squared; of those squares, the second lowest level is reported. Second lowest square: 6567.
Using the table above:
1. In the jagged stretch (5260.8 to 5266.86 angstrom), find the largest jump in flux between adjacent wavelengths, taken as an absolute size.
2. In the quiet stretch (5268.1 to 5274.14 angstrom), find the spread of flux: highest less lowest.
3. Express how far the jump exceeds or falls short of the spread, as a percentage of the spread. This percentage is -65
